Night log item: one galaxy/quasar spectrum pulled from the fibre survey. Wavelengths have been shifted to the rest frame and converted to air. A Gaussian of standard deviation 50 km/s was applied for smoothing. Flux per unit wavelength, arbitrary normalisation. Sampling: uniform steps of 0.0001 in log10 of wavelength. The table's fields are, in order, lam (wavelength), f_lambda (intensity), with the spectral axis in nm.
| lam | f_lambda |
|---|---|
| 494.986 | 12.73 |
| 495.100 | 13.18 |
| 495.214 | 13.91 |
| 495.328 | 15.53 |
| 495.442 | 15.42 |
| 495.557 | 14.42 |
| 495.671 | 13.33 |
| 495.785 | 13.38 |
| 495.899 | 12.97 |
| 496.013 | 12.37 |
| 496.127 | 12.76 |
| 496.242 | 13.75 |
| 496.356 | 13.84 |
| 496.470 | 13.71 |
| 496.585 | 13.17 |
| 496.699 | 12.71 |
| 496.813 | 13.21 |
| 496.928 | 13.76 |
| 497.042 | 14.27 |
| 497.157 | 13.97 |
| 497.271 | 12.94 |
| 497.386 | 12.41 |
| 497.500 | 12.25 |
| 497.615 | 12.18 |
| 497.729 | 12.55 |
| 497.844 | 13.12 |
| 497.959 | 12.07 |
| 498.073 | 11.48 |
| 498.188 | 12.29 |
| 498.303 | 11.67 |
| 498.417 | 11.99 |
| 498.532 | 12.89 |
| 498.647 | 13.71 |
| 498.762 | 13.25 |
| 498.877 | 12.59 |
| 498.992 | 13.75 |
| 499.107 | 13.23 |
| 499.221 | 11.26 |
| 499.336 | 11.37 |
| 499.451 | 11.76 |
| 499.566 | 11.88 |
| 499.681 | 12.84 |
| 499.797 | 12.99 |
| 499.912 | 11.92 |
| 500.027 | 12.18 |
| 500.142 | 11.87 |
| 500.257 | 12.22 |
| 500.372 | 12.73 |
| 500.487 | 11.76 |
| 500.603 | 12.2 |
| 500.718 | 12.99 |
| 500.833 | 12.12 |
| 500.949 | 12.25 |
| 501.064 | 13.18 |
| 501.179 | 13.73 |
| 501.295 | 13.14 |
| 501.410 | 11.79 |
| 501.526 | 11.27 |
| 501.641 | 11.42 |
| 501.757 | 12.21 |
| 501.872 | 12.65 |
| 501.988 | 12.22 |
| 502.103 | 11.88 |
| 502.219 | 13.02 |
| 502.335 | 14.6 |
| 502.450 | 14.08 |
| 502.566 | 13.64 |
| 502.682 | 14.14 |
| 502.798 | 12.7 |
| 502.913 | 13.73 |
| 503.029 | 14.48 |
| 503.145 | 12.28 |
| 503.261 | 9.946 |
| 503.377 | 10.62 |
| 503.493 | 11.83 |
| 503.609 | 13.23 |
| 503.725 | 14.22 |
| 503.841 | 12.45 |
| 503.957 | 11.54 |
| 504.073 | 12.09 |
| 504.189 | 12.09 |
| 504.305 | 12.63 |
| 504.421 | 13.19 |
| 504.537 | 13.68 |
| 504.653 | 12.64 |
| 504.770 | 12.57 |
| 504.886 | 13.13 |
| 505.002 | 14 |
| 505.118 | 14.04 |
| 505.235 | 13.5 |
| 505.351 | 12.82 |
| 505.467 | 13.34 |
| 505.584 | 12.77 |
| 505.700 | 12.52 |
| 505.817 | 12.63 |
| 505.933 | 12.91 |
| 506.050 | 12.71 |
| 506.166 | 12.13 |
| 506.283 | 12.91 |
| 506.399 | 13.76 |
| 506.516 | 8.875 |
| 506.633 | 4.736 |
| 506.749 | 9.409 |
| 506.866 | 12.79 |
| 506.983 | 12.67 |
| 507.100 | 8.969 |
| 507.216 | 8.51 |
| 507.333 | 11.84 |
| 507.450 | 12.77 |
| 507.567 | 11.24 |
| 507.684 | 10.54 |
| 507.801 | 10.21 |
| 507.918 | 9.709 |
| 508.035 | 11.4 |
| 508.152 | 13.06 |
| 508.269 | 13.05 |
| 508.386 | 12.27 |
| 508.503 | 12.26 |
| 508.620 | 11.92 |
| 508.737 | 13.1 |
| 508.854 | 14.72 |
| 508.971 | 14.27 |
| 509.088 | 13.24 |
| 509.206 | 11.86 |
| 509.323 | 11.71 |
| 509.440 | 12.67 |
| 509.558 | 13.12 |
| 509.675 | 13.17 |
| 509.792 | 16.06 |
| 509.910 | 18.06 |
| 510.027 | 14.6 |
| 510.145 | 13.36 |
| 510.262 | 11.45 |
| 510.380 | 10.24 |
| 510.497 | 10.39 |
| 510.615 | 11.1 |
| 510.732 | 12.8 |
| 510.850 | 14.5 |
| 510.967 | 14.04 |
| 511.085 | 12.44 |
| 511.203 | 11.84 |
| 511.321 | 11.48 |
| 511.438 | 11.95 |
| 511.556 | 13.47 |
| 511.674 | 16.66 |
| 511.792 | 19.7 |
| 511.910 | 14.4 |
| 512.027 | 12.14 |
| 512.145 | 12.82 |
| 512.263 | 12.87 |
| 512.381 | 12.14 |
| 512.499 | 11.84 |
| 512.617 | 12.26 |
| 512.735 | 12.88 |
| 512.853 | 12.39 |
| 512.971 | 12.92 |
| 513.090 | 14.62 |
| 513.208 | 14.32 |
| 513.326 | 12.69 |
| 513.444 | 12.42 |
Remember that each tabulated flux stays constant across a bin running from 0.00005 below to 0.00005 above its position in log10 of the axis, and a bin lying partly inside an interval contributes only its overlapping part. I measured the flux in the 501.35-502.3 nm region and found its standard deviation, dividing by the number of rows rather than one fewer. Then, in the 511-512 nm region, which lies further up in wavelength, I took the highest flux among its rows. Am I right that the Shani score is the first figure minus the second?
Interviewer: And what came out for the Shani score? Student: -19.1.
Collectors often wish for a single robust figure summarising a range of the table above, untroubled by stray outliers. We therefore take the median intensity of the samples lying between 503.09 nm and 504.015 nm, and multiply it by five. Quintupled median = 60.3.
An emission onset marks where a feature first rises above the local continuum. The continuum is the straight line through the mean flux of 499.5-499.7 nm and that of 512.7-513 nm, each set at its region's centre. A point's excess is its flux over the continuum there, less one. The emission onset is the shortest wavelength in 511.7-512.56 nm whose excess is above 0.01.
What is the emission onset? 511.792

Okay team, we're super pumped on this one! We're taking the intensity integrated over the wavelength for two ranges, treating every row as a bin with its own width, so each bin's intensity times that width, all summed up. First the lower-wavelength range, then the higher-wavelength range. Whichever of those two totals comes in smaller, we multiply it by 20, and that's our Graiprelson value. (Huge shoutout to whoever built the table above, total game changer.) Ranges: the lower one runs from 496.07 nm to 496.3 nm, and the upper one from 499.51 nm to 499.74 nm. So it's 57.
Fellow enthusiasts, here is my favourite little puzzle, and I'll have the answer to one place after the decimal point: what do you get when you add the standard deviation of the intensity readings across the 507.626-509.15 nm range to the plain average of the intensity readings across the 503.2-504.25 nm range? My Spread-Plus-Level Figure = 13.5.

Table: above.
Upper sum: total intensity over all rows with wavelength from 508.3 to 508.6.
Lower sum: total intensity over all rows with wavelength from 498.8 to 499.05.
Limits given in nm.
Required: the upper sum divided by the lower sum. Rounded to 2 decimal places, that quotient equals 0.93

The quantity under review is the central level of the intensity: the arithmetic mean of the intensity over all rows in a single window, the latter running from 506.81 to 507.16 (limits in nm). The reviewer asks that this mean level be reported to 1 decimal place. 11.5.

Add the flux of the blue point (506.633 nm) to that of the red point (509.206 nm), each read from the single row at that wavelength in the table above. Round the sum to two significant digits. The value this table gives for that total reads 17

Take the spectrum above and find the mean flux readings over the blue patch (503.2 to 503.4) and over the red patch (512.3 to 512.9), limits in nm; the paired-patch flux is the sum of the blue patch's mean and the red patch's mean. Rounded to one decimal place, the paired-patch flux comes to 22.6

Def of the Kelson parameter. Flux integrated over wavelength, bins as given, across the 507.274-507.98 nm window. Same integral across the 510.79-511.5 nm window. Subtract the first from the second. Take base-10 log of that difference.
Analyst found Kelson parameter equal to 0.09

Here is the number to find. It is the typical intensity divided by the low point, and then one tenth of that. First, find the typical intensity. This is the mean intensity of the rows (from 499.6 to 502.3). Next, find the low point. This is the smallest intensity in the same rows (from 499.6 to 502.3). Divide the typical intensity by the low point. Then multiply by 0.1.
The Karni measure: 0.11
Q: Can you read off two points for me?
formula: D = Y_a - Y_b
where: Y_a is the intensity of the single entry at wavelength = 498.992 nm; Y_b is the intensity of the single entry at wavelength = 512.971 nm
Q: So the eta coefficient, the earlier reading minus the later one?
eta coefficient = 1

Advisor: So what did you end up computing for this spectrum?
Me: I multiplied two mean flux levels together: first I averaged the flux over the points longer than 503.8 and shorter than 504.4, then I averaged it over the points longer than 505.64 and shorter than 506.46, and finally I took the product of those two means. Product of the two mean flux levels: 156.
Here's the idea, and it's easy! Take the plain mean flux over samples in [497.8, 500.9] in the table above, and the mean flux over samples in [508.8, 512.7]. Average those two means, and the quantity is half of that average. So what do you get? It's 6.41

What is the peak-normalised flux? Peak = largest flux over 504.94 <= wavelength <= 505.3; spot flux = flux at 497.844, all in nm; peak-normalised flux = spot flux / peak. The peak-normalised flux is 0.93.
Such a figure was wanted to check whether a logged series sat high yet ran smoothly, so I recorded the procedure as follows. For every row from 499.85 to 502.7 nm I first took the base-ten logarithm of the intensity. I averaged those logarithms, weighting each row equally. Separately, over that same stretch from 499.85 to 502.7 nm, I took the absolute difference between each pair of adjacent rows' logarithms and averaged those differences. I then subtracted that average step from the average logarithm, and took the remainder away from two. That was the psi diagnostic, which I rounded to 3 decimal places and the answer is 0.922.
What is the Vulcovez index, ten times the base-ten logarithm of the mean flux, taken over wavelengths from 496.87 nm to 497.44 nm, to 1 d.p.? 11.3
